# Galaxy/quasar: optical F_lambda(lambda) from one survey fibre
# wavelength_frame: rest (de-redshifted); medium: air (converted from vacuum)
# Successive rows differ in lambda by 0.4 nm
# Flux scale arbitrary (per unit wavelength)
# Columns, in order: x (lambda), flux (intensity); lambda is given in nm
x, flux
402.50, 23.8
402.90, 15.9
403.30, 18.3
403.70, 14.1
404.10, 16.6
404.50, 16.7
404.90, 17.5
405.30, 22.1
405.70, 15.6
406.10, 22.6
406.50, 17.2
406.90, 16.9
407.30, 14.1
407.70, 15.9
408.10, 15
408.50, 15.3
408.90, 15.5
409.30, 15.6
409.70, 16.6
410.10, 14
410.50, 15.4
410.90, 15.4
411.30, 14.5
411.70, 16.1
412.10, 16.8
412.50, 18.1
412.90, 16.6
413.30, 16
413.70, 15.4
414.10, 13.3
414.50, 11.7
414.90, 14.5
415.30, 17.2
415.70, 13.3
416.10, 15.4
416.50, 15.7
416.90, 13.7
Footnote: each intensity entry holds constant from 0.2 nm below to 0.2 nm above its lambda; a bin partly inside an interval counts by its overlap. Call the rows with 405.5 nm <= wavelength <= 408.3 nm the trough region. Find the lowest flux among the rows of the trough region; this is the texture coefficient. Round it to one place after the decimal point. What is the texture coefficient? 14.1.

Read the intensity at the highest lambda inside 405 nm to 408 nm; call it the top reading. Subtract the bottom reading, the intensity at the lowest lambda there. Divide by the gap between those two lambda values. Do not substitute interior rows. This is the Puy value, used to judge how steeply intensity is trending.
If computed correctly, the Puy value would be -2.6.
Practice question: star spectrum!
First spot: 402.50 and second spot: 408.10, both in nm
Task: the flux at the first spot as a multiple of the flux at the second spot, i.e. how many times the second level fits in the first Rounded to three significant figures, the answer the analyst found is 1.59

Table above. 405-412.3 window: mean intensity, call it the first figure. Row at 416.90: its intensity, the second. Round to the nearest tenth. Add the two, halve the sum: 15.0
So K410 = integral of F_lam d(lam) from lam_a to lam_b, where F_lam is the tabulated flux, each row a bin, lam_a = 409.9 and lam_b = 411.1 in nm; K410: 17.9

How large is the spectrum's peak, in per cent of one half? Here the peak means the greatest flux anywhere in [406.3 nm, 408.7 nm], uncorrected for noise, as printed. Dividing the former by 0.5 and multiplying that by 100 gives 3440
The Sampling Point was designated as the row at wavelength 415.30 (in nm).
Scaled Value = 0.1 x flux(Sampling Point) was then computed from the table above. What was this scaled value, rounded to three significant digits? 1.72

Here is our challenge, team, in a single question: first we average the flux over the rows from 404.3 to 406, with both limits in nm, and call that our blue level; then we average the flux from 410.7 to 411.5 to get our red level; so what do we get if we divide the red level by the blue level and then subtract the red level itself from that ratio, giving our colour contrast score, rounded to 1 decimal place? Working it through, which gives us -14.1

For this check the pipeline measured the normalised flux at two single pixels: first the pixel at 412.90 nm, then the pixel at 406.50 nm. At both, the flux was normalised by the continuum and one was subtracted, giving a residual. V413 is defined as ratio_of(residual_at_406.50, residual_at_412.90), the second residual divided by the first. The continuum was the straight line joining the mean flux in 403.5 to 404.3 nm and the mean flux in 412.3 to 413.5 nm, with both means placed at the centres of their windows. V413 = -5.0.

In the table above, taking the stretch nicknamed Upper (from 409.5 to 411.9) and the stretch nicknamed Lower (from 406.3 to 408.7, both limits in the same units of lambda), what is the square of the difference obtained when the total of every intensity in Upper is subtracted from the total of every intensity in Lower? 6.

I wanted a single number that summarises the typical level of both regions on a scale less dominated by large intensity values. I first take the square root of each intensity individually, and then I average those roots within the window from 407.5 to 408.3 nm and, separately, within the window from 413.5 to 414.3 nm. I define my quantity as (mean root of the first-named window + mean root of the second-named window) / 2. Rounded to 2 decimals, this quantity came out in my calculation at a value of 3.86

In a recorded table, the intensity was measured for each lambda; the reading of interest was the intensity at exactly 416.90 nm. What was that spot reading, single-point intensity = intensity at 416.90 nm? 13.7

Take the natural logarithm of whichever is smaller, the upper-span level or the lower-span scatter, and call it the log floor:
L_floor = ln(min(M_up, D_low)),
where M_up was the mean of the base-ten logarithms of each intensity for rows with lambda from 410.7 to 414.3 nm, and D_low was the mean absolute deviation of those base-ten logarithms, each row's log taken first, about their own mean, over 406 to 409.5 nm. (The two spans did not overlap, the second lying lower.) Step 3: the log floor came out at -3.22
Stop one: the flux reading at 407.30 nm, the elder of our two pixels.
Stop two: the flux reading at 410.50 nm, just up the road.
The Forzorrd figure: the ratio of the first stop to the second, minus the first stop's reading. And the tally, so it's -13.2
